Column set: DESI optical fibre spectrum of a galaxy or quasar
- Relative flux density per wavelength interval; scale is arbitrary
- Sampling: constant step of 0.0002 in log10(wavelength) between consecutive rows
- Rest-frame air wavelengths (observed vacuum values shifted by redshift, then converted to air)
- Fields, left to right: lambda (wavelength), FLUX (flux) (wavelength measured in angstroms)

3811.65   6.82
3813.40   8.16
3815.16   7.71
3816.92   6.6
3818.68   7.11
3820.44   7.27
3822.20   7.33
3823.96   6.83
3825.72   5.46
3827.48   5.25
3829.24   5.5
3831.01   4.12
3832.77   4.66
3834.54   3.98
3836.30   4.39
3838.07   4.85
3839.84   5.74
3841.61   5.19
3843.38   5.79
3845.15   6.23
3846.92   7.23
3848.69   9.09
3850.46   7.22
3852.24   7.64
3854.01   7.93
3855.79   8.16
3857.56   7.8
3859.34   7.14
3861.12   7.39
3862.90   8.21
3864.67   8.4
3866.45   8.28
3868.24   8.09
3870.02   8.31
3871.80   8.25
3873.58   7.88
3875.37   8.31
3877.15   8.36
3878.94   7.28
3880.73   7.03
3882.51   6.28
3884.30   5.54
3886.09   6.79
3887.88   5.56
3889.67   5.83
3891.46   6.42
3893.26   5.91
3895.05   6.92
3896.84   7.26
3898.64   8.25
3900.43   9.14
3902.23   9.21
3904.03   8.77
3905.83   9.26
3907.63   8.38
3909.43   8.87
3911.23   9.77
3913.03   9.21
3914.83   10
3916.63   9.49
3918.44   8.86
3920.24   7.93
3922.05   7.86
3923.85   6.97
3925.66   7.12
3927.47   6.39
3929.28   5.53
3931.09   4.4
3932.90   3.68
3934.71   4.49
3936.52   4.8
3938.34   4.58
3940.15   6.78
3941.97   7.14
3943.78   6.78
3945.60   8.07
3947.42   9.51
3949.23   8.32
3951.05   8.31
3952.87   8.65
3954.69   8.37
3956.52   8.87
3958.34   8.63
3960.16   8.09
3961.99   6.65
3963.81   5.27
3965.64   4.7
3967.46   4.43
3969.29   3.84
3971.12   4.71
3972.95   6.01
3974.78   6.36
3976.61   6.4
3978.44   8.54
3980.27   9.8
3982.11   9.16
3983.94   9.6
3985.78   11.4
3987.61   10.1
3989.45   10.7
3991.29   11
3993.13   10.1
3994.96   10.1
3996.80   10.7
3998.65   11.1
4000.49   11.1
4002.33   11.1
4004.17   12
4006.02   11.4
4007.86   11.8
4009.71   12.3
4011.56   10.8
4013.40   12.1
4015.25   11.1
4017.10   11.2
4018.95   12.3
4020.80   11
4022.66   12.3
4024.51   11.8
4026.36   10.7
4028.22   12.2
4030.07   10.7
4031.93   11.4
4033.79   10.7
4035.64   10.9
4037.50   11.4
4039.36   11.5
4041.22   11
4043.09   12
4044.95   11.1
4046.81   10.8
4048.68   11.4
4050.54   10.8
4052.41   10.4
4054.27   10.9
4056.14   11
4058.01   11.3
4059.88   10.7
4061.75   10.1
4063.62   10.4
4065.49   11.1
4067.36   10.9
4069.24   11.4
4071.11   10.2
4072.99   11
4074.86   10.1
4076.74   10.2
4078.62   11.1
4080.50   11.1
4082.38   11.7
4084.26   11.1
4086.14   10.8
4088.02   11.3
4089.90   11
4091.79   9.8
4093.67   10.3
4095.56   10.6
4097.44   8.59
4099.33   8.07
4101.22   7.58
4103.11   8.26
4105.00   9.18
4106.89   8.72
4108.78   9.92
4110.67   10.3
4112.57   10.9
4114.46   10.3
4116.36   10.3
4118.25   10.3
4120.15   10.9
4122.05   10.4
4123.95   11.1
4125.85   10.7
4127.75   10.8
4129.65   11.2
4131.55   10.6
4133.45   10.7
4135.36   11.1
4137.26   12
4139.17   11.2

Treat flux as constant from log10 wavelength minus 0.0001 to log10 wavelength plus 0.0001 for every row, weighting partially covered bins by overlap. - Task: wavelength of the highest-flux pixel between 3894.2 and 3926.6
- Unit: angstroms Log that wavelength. 3914.83 angstroms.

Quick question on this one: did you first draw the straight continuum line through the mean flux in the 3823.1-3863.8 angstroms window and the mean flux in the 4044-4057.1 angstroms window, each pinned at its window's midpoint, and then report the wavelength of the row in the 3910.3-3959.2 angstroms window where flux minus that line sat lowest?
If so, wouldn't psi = 3932.90 angstroms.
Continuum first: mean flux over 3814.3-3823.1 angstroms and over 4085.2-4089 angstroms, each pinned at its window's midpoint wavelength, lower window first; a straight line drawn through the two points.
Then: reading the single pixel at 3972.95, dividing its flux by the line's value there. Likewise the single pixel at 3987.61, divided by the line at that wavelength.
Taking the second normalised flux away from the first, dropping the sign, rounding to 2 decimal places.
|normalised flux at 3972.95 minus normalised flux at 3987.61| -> 0.41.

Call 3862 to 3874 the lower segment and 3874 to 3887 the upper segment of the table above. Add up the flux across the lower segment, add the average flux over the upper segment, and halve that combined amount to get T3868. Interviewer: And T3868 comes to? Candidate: 32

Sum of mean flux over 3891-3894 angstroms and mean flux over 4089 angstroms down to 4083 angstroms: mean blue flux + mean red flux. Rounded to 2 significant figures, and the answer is 17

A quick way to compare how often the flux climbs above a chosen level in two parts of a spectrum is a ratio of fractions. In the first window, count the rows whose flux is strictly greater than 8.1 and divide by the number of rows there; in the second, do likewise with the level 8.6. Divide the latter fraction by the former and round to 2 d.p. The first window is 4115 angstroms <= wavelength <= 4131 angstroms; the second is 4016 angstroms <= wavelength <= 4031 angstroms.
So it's 1.00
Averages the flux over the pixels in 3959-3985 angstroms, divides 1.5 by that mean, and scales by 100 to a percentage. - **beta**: 22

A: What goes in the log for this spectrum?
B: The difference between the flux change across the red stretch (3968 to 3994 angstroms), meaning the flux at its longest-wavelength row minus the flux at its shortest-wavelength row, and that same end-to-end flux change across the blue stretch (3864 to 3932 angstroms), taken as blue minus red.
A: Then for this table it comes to -10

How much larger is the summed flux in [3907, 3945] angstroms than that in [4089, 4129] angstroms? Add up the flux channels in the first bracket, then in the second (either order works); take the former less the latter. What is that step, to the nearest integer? -59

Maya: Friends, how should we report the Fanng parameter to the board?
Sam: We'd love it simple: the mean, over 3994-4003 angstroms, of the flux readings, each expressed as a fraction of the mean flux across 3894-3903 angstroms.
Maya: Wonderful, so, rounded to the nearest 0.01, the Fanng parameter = 1.33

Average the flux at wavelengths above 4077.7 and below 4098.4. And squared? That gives 114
